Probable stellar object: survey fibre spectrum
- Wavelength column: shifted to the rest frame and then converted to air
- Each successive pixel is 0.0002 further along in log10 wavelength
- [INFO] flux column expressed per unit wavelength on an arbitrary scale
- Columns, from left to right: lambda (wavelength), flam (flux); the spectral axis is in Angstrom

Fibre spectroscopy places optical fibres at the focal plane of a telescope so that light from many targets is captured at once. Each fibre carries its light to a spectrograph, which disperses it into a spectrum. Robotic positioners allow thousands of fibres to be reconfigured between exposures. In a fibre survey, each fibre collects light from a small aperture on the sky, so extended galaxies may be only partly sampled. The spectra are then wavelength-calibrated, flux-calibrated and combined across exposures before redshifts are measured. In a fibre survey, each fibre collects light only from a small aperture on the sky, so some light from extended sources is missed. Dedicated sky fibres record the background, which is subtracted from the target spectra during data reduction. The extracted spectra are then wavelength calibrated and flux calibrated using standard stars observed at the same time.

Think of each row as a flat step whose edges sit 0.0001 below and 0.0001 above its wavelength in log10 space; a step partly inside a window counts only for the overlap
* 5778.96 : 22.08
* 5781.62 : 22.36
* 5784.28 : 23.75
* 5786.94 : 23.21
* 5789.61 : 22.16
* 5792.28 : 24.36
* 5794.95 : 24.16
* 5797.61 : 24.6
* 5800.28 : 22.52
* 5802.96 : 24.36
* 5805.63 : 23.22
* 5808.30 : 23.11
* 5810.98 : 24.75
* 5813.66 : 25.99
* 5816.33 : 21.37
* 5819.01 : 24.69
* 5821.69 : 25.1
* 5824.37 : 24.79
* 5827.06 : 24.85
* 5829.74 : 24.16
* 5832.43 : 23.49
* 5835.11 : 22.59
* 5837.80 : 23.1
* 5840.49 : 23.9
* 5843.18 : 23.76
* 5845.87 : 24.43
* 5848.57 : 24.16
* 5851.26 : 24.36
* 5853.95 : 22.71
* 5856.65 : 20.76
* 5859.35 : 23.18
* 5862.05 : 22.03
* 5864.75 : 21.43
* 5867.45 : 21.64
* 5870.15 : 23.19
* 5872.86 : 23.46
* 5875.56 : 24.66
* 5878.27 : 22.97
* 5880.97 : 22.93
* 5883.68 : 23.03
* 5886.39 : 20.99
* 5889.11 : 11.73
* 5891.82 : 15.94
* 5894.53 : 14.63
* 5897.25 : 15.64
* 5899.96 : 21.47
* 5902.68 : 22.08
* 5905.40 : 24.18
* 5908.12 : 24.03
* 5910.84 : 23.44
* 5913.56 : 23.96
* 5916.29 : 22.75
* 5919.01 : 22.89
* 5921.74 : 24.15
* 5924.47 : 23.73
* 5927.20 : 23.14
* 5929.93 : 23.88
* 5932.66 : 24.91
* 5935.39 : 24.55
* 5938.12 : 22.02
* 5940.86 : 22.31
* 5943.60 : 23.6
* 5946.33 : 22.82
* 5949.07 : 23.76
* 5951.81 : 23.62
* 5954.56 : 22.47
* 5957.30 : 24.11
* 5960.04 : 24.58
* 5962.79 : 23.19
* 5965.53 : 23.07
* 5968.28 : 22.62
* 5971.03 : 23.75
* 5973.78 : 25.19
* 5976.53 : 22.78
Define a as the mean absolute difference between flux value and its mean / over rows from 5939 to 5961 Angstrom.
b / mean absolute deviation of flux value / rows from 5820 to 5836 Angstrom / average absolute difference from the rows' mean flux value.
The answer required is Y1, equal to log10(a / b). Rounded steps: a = 0.66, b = 0.75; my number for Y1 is -0.06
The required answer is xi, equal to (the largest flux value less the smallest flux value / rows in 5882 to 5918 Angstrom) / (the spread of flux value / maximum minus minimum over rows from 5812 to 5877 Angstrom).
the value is 2.4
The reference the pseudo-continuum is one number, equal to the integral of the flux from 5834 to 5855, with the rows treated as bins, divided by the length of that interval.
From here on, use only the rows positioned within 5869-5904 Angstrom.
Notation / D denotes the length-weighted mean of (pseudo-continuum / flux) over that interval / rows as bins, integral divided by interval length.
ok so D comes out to 1.23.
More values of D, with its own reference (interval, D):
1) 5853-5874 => 1.06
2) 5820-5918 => 1.09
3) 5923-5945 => 1.01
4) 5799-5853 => 0.99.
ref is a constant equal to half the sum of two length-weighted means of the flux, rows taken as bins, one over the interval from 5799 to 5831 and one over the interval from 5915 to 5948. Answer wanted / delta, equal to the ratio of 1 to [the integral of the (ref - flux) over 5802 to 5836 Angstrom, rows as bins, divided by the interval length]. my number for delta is -3.2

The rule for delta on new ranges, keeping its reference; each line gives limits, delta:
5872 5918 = 0.4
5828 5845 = 5.5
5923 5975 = 5.0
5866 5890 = 0.5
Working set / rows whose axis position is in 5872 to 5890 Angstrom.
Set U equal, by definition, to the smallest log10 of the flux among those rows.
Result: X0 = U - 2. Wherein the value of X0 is -0.931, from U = 1.07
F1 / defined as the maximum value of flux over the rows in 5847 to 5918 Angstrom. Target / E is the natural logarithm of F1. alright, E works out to 3.21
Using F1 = 24.66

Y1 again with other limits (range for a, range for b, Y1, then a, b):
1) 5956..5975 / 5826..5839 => 0.02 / 0.72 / 0.69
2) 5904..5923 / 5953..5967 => -0.13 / 0.52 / 0.69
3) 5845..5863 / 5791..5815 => 0.14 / 1.08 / 0.78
